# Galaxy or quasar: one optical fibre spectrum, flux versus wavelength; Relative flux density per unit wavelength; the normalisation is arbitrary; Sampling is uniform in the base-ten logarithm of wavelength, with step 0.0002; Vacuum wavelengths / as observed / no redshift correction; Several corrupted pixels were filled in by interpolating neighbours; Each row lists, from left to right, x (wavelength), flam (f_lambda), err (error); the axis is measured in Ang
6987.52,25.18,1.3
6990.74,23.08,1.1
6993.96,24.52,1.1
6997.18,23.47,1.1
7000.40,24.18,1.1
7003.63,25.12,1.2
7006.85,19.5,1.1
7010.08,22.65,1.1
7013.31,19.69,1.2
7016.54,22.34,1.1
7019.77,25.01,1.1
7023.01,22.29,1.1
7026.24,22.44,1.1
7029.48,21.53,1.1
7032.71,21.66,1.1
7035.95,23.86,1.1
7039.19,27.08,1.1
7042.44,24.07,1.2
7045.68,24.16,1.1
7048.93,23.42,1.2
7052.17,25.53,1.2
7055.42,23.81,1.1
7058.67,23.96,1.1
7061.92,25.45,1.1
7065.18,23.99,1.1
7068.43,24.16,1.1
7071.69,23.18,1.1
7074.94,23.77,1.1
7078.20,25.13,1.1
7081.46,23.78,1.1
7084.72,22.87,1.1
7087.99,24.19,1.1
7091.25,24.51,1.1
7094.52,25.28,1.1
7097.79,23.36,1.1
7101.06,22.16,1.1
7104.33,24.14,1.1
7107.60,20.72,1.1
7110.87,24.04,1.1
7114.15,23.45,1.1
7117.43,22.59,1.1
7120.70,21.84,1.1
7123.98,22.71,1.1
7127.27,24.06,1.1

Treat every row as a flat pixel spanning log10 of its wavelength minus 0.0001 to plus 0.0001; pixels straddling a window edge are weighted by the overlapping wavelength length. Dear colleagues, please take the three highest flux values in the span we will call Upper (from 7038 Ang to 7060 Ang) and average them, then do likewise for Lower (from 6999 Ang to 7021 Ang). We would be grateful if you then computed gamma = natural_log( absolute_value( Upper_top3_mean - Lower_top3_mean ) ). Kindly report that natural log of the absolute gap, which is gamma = -0.20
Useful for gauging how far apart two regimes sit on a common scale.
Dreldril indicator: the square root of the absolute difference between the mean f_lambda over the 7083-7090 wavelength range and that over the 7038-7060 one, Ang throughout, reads 1.0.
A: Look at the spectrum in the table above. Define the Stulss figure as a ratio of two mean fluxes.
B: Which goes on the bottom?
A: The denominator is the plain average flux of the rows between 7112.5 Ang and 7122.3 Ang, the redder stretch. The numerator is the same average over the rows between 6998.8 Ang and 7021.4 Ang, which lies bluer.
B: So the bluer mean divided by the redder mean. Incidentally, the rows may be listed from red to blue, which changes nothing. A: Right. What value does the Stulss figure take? 1.00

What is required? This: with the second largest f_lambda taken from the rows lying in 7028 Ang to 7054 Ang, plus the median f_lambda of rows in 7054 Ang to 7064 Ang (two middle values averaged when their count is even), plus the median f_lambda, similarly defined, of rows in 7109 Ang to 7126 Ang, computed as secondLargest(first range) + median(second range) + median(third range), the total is 72.2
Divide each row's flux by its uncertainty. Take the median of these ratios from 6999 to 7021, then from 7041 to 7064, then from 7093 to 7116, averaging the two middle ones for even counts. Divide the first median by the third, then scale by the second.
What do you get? 20.9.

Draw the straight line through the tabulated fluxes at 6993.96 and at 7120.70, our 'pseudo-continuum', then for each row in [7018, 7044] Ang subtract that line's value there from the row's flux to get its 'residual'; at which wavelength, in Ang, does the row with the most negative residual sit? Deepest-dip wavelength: 7029.48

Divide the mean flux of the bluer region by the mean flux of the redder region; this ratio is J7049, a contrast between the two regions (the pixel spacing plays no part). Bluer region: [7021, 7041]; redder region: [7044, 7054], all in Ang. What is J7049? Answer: 0.95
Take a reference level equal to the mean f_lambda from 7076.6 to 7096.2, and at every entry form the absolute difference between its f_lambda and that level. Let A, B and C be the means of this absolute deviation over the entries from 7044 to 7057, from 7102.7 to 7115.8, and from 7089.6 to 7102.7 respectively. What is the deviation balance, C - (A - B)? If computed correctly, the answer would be 1.6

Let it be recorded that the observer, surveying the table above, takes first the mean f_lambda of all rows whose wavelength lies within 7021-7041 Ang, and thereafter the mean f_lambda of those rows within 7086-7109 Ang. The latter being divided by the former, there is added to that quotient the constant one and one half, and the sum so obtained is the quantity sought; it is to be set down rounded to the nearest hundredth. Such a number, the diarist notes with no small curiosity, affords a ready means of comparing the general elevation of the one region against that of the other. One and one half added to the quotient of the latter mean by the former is 2.51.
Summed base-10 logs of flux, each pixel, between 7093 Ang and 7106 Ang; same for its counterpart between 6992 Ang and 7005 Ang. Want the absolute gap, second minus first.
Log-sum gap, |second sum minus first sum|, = 0.044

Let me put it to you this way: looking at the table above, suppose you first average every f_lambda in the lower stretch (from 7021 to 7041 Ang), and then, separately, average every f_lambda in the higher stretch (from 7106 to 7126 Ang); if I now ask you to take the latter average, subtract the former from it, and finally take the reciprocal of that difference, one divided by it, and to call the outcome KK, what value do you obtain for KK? -1.7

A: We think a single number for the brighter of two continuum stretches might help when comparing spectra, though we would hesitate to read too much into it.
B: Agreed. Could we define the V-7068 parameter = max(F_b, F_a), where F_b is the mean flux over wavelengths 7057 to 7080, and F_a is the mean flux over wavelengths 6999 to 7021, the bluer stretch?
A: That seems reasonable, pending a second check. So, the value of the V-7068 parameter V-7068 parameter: 24.2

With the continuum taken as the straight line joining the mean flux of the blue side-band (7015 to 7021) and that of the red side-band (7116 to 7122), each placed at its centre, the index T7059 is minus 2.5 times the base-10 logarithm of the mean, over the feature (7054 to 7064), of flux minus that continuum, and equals -0.3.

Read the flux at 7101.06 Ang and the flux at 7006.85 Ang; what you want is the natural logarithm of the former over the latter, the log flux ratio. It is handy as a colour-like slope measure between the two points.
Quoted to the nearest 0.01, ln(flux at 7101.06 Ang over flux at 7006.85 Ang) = 0.13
